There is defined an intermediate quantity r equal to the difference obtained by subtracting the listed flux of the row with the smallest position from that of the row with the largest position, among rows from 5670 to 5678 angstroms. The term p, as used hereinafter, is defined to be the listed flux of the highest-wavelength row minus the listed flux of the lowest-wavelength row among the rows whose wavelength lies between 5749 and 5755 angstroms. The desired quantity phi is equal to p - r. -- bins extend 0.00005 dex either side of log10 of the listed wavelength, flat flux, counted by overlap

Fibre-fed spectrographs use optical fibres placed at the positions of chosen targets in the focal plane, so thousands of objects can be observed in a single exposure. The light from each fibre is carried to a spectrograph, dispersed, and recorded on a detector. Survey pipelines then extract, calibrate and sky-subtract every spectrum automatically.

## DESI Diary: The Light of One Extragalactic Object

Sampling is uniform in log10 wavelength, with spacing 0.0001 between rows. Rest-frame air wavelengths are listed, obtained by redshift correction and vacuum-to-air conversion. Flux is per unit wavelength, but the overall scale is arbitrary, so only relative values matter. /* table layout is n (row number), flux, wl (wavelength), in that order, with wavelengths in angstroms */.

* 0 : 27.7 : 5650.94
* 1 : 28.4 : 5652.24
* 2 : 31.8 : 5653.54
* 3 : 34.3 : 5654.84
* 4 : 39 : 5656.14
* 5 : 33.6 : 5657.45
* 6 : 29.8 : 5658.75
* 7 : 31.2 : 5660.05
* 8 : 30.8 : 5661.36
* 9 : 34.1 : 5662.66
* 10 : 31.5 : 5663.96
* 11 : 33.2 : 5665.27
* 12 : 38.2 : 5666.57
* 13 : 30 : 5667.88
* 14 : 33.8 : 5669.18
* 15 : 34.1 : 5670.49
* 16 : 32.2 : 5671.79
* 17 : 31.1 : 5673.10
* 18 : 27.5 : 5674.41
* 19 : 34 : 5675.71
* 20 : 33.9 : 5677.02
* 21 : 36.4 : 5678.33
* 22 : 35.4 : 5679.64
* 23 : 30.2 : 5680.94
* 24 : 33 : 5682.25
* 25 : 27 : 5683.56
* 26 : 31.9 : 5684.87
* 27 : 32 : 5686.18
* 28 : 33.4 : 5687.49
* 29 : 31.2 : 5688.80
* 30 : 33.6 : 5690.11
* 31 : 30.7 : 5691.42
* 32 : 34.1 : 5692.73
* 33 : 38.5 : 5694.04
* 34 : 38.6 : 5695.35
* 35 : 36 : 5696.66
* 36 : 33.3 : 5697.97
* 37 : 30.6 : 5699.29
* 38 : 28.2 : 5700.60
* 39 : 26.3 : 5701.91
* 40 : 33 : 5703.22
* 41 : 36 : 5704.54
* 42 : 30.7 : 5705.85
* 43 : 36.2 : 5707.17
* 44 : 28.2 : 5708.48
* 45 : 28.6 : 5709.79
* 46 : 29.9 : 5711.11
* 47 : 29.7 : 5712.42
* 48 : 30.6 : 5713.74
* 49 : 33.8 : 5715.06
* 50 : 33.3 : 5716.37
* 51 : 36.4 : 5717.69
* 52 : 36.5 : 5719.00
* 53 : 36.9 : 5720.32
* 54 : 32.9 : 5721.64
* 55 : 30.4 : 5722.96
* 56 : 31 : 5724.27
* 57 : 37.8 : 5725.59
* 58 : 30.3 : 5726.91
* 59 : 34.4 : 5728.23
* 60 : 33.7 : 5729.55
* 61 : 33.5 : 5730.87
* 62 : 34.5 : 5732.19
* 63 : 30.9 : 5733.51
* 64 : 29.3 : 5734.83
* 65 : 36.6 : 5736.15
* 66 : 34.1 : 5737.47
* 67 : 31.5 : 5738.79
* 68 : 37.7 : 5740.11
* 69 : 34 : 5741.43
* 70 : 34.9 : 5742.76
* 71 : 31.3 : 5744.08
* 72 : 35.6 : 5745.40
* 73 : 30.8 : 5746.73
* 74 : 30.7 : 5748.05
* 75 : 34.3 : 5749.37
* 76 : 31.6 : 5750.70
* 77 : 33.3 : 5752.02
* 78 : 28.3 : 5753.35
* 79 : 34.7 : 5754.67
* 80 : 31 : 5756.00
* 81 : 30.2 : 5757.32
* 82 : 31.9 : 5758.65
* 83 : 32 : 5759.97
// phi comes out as 1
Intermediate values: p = 0.4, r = 0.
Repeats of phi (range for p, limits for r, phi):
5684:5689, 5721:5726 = -6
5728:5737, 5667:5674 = 1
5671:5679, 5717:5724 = 10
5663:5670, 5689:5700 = 5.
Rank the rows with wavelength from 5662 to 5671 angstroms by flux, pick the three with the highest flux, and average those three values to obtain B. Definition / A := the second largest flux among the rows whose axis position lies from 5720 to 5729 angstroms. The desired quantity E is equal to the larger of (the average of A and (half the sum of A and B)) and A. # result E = 36.9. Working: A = 36.9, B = 35.5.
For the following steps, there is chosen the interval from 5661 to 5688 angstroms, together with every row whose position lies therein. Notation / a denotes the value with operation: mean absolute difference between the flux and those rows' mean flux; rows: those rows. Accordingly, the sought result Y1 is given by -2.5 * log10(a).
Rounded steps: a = 2.0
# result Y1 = -0.77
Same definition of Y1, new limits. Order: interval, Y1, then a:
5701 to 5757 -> -0.96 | 2.4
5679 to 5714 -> -1.06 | 2.7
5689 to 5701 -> -1.09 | 2.7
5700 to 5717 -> -1.03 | 2.6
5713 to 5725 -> -0.81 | 2.1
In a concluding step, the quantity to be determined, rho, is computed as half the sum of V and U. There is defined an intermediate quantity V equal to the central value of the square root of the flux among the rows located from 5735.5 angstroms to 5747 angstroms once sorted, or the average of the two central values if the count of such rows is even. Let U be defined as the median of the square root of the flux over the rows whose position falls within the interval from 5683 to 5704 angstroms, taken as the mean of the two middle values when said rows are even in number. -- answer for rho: 5.77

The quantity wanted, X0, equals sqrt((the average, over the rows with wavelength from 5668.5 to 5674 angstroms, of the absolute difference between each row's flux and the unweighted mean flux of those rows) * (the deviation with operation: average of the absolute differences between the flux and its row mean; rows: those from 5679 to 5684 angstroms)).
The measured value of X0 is 1.8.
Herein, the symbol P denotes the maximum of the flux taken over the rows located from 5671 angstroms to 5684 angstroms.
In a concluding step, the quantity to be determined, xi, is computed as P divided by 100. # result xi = 0.364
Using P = 36.4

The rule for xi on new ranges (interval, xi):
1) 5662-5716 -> 0.386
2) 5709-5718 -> 0.364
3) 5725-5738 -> 0.378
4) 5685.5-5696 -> 0.386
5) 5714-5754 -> 0.378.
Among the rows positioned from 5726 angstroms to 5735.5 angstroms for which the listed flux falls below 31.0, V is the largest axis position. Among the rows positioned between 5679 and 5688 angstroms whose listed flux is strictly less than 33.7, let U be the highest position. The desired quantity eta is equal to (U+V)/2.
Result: 5711.2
